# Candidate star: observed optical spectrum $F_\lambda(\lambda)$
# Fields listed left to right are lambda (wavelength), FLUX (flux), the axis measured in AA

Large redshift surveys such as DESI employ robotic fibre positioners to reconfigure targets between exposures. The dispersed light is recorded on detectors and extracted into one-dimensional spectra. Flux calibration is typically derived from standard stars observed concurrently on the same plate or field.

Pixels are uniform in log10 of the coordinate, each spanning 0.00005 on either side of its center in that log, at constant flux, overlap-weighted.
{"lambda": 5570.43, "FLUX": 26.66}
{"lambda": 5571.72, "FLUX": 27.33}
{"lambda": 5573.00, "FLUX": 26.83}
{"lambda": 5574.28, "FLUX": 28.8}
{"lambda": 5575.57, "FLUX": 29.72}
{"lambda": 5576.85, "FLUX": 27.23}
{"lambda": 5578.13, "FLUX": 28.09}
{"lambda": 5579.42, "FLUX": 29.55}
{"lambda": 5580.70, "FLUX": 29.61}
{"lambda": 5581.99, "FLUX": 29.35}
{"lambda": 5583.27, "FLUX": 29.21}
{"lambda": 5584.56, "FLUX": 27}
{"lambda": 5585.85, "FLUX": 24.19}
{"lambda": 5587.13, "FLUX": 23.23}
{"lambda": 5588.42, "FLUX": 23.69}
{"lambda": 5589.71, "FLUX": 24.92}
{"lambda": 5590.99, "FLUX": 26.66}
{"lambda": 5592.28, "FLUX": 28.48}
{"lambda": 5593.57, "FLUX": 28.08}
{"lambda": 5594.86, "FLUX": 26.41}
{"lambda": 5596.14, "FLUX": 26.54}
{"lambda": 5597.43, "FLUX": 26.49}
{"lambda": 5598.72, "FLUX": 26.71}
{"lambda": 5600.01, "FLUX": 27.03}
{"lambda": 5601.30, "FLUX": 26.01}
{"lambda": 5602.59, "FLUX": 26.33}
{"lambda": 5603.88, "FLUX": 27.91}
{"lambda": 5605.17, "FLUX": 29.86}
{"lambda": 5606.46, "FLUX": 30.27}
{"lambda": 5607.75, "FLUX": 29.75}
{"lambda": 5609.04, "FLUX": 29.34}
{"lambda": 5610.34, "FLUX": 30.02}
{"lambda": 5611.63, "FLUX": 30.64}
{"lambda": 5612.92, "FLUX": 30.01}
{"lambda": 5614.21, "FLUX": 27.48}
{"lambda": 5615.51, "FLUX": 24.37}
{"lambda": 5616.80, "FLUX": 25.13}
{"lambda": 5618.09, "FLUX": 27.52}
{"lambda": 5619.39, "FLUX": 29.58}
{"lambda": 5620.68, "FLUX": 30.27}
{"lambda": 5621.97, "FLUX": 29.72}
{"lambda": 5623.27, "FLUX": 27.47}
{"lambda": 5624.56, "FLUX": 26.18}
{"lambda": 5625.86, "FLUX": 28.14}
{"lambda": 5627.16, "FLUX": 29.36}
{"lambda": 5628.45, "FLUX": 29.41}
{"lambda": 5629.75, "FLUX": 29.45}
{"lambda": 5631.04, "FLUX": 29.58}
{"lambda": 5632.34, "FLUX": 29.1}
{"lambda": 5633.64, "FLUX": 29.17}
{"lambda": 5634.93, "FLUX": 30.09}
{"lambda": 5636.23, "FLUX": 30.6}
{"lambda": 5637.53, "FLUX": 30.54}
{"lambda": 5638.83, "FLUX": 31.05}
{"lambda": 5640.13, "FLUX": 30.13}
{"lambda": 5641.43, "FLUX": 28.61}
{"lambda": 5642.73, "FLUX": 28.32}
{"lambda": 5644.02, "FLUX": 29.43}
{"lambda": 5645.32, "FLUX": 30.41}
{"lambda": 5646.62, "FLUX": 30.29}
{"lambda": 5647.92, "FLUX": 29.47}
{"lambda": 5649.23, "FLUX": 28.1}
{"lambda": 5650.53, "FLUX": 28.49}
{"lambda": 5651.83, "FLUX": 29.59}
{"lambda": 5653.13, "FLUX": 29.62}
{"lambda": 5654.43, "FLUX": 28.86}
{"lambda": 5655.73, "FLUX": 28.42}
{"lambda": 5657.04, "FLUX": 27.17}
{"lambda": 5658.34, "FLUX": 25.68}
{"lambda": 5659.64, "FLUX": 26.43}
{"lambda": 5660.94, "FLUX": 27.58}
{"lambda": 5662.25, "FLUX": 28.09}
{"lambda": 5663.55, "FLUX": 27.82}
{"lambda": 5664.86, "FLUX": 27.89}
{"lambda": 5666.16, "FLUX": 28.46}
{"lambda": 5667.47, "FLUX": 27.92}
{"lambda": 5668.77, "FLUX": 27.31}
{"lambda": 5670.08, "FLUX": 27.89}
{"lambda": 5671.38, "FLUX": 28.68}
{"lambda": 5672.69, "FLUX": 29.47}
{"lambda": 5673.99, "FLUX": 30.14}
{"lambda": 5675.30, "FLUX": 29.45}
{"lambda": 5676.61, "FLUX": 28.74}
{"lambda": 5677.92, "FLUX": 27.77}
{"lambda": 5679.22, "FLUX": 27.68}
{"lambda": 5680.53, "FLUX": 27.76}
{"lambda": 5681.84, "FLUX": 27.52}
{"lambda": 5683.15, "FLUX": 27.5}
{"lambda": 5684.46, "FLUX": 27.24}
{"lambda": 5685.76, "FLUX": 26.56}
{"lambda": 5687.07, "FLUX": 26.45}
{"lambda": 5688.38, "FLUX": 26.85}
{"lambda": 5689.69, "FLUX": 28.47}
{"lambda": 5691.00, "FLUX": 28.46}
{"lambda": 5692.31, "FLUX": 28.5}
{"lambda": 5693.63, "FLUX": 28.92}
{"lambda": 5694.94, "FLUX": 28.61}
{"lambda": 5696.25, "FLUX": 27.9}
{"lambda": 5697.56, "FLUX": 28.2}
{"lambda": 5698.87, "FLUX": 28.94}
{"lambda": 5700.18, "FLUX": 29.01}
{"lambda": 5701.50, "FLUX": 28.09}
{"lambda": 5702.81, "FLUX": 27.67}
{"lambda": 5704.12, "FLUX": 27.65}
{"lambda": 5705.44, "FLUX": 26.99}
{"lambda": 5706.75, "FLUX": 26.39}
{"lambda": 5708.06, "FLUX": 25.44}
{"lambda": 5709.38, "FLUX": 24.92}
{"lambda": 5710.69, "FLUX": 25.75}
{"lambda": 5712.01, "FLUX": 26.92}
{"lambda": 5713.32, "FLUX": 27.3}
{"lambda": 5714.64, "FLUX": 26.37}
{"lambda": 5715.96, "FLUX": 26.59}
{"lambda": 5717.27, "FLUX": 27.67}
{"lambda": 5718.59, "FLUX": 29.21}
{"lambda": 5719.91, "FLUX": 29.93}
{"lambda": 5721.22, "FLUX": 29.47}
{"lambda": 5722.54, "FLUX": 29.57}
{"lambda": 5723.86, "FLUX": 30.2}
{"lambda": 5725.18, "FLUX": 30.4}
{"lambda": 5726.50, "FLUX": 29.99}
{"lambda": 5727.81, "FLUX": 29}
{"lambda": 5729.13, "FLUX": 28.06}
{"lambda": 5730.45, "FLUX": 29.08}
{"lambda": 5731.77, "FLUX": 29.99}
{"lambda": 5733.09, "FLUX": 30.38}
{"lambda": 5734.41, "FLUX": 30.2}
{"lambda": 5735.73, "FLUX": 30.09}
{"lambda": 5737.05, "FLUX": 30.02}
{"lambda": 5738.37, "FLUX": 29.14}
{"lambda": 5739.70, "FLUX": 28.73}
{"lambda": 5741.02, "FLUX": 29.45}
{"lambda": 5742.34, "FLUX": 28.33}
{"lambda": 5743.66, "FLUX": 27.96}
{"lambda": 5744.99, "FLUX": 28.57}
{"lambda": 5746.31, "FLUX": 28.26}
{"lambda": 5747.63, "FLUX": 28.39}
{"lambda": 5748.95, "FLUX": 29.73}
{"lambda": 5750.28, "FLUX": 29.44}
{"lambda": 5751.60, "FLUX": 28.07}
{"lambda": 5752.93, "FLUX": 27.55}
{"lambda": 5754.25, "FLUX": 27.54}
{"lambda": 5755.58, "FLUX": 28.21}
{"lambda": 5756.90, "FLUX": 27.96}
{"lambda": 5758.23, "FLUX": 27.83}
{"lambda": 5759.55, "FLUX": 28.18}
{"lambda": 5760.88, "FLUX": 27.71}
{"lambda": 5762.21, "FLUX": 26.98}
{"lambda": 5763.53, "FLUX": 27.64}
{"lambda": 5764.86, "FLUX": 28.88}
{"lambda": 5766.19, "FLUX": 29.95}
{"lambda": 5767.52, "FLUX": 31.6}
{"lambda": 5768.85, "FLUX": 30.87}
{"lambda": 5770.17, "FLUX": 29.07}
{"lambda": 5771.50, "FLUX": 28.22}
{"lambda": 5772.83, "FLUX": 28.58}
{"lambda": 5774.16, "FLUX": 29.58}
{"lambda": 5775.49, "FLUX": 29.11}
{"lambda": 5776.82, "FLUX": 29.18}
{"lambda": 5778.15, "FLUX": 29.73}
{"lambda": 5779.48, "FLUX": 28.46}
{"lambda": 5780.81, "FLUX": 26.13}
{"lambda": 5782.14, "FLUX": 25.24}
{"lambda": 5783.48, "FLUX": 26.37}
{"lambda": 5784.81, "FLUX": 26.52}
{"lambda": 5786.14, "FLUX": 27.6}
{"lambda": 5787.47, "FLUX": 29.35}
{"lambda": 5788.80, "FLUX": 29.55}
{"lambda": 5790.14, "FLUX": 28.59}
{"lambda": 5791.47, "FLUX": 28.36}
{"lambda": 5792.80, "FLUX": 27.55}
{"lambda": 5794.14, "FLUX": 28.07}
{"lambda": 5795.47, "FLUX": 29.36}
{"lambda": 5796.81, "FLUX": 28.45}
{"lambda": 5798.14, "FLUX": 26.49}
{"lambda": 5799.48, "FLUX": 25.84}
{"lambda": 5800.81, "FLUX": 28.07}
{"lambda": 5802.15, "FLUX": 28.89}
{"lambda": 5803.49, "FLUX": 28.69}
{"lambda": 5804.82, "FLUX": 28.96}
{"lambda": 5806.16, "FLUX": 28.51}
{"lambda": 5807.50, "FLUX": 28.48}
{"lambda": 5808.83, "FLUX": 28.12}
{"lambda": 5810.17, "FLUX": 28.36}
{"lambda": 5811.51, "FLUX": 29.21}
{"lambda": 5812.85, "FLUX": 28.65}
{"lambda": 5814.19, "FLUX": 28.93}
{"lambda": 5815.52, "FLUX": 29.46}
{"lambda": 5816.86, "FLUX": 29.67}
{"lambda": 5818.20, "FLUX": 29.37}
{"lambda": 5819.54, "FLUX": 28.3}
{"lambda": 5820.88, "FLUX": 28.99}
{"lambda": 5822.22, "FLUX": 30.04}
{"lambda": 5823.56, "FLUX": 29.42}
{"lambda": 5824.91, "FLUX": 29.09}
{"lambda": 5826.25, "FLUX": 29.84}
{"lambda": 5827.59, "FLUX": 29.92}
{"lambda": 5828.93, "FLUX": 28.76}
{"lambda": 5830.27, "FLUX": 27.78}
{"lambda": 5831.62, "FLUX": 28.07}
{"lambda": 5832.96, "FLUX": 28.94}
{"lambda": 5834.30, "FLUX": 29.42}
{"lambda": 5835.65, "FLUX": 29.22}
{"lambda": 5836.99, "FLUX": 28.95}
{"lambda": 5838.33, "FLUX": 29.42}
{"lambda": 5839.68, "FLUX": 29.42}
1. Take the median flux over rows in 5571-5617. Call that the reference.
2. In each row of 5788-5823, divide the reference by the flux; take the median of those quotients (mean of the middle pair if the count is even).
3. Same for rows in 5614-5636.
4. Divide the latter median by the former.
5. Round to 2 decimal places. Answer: 0.98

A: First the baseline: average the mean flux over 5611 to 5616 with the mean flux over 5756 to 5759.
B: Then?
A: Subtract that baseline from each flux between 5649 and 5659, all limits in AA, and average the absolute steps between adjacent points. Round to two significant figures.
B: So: 0.78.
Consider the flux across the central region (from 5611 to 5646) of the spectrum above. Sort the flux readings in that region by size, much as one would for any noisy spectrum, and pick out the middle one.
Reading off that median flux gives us 29.4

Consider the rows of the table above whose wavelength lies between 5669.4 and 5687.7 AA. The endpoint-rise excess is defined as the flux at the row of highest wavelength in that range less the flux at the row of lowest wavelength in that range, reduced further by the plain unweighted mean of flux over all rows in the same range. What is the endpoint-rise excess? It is -29.5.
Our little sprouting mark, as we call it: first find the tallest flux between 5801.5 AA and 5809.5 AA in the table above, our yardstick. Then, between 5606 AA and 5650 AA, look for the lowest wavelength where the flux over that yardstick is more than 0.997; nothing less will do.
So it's 5606.46 AA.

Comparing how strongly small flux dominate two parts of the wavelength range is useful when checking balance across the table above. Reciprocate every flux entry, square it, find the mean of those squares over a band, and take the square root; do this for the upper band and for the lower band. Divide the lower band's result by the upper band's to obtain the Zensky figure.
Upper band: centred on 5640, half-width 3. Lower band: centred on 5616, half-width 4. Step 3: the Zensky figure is 1.09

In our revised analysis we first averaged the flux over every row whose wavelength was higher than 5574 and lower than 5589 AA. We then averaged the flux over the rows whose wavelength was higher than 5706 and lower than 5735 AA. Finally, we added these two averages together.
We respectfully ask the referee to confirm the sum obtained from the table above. 55.8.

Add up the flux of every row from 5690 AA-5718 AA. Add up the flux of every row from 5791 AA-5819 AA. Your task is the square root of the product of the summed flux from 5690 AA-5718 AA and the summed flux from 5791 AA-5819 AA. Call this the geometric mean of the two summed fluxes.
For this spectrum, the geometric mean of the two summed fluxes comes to 587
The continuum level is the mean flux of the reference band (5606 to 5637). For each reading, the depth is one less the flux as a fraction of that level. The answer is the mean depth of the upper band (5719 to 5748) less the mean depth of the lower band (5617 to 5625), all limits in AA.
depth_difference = -0.03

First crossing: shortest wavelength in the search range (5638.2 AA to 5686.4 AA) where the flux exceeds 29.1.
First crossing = 5638.83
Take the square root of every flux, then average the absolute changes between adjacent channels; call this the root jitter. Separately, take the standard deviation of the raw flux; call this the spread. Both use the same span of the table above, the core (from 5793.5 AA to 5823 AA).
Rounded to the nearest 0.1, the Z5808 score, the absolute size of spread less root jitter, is 0.9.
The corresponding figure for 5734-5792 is 1.2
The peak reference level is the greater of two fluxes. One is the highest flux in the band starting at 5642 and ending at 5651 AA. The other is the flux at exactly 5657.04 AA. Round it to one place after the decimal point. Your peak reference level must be 30.4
